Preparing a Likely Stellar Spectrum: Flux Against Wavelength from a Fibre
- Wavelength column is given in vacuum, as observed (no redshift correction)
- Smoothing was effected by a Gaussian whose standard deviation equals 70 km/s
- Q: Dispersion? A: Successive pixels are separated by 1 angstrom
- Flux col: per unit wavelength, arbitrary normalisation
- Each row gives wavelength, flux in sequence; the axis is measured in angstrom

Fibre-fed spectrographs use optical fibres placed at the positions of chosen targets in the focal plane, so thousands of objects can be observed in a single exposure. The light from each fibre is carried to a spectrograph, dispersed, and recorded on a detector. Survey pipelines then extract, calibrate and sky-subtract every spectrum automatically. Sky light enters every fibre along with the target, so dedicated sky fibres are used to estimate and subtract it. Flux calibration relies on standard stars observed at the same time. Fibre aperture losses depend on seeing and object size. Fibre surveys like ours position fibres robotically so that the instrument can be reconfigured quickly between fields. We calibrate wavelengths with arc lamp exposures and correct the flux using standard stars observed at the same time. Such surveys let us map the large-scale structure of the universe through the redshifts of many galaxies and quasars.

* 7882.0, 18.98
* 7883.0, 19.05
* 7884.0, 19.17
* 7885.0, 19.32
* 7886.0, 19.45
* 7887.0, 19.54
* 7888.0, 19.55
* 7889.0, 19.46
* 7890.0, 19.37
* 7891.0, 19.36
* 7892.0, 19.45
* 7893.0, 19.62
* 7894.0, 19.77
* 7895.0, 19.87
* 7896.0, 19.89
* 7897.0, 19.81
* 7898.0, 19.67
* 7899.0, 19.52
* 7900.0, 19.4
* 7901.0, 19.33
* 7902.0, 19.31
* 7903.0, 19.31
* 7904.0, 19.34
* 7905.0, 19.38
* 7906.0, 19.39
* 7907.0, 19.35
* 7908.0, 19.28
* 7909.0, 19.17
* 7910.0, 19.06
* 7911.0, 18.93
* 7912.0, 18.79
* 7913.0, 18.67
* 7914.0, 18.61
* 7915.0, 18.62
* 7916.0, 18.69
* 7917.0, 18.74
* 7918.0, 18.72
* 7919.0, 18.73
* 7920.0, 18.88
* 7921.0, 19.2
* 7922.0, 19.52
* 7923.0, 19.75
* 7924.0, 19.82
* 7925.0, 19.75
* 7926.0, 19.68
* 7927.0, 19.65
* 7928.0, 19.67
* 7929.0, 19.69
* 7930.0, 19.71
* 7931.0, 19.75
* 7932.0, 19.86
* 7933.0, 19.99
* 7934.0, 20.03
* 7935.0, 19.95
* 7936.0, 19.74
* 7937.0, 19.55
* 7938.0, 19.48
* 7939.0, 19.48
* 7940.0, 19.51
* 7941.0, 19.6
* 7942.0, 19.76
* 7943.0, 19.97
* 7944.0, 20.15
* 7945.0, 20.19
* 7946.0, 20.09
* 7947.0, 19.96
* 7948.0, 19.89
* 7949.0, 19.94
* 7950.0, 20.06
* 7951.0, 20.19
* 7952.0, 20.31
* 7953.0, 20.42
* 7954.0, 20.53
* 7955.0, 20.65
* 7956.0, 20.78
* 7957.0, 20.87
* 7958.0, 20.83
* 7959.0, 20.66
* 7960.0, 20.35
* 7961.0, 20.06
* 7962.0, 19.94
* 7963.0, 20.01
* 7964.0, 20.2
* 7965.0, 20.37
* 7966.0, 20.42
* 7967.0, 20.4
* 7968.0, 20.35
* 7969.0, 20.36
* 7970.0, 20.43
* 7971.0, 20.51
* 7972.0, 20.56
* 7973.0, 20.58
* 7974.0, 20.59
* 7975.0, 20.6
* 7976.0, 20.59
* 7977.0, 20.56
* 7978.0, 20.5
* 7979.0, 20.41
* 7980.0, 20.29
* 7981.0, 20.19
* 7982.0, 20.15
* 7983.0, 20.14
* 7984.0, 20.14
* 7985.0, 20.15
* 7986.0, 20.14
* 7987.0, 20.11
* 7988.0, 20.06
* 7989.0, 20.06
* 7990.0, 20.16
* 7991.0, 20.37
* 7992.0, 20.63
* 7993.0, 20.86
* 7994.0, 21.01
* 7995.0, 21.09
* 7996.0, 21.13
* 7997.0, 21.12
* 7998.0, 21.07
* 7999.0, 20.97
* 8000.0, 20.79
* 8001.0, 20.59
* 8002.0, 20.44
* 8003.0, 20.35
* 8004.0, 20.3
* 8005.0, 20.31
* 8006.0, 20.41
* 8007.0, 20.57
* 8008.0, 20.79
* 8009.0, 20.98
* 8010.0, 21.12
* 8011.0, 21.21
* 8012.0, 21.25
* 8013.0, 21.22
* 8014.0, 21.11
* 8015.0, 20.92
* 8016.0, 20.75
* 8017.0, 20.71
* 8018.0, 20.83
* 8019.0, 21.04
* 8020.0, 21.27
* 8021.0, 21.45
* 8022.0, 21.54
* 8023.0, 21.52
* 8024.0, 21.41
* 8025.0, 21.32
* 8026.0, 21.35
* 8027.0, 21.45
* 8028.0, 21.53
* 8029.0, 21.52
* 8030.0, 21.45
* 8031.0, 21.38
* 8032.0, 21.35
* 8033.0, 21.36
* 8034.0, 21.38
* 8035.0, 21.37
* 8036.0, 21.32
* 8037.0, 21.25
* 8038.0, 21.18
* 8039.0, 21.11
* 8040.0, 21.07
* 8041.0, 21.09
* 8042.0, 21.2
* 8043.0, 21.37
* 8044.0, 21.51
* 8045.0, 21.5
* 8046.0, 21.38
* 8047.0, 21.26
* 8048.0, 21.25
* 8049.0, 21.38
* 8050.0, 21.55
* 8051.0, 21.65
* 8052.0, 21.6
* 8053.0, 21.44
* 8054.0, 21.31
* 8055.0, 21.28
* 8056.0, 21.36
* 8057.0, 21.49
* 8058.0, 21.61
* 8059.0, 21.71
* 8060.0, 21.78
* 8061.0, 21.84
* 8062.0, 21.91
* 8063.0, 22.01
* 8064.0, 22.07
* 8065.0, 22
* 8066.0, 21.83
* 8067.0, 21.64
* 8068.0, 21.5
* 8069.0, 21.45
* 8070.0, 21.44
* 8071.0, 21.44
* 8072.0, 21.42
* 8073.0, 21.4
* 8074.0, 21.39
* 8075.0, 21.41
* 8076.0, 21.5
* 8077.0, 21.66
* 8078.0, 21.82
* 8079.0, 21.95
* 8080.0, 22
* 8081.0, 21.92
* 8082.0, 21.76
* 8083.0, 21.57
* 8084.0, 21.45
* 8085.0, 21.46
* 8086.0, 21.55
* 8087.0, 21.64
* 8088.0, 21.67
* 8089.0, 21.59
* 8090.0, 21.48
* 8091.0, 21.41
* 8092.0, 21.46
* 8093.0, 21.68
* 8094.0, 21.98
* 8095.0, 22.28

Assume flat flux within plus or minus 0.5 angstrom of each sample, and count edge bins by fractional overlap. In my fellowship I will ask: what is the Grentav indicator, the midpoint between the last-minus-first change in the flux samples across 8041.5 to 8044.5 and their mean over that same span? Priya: 10.8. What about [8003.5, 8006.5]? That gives 10.2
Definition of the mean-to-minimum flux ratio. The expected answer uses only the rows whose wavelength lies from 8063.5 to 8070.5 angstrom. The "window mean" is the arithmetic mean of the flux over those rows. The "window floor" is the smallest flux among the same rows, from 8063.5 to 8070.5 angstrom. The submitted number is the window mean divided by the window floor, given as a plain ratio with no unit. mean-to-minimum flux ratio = 1.01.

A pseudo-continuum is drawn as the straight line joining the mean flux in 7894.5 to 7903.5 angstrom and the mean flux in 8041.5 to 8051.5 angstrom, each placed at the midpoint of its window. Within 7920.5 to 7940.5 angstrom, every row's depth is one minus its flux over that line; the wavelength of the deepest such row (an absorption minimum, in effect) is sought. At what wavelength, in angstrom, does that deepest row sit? 7921.0 angstrom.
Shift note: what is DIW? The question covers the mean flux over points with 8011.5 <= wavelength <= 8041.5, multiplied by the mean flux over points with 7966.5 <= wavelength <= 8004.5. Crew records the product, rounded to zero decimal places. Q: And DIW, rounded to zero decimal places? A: 435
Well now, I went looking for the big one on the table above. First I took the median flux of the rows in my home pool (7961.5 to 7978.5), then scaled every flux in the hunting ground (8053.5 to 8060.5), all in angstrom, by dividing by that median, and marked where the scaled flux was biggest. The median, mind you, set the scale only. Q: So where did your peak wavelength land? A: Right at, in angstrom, 8060.0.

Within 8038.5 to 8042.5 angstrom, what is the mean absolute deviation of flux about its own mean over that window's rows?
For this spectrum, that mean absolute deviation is 0.041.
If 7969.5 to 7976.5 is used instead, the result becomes 0.047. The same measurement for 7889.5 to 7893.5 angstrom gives 0.085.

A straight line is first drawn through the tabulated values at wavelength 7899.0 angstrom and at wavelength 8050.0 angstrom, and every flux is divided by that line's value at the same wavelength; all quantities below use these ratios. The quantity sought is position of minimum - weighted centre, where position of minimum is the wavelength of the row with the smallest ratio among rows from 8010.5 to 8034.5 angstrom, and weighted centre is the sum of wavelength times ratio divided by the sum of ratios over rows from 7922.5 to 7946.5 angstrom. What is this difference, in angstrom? 82.5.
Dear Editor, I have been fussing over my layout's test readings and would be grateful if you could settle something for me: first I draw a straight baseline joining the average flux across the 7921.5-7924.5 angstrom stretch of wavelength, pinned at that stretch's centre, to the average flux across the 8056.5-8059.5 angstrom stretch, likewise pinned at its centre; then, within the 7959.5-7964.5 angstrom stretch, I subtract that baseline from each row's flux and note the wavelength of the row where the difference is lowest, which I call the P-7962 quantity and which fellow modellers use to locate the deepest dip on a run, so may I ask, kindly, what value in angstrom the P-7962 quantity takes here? 7962.0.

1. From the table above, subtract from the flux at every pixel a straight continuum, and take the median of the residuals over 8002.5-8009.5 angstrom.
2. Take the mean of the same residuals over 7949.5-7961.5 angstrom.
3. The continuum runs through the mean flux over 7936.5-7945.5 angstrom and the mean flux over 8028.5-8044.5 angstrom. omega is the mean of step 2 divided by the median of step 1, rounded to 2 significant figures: -1.2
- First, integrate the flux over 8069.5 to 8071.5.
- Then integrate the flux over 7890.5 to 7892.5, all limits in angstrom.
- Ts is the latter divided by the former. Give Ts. 0.905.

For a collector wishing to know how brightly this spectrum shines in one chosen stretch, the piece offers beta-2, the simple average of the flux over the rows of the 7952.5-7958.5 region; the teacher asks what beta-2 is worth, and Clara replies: 20.7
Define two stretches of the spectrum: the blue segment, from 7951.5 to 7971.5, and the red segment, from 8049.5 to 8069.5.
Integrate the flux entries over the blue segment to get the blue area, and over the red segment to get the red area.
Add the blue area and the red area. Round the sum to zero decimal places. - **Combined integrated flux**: 841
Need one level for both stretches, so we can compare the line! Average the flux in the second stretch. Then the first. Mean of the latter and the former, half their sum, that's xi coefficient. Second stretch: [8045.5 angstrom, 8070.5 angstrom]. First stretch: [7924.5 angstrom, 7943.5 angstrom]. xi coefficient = 20.7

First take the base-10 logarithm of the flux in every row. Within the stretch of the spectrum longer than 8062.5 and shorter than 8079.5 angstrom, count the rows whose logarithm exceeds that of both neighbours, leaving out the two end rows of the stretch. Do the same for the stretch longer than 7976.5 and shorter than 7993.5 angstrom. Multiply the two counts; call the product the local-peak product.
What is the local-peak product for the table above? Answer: 1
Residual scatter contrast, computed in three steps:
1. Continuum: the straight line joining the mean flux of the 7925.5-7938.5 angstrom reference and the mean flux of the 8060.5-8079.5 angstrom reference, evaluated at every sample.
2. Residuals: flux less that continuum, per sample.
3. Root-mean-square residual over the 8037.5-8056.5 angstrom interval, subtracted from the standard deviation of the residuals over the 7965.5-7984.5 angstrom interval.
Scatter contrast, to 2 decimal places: 0.07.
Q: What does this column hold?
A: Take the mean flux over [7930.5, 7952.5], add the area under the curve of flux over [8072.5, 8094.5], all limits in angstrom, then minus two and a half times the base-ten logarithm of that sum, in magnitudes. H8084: -6.74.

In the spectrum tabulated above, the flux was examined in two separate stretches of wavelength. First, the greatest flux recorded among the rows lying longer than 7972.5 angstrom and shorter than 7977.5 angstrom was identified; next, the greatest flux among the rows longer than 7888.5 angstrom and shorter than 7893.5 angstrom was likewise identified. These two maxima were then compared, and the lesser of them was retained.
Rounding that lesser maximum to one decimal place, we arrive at 19.6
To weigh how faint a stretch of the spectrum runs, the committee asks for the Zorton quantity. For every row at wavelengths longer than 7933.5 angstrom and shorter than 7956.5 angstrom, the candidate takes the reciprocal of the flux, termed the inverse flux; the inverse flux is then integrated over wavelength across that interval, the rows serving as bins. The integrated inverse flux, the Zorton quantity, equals 1.15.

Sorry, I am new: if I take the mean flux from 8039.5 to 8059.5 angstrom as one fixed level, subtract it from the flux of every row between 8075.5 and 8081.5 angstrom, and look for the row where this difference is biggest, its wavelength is 8080.0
